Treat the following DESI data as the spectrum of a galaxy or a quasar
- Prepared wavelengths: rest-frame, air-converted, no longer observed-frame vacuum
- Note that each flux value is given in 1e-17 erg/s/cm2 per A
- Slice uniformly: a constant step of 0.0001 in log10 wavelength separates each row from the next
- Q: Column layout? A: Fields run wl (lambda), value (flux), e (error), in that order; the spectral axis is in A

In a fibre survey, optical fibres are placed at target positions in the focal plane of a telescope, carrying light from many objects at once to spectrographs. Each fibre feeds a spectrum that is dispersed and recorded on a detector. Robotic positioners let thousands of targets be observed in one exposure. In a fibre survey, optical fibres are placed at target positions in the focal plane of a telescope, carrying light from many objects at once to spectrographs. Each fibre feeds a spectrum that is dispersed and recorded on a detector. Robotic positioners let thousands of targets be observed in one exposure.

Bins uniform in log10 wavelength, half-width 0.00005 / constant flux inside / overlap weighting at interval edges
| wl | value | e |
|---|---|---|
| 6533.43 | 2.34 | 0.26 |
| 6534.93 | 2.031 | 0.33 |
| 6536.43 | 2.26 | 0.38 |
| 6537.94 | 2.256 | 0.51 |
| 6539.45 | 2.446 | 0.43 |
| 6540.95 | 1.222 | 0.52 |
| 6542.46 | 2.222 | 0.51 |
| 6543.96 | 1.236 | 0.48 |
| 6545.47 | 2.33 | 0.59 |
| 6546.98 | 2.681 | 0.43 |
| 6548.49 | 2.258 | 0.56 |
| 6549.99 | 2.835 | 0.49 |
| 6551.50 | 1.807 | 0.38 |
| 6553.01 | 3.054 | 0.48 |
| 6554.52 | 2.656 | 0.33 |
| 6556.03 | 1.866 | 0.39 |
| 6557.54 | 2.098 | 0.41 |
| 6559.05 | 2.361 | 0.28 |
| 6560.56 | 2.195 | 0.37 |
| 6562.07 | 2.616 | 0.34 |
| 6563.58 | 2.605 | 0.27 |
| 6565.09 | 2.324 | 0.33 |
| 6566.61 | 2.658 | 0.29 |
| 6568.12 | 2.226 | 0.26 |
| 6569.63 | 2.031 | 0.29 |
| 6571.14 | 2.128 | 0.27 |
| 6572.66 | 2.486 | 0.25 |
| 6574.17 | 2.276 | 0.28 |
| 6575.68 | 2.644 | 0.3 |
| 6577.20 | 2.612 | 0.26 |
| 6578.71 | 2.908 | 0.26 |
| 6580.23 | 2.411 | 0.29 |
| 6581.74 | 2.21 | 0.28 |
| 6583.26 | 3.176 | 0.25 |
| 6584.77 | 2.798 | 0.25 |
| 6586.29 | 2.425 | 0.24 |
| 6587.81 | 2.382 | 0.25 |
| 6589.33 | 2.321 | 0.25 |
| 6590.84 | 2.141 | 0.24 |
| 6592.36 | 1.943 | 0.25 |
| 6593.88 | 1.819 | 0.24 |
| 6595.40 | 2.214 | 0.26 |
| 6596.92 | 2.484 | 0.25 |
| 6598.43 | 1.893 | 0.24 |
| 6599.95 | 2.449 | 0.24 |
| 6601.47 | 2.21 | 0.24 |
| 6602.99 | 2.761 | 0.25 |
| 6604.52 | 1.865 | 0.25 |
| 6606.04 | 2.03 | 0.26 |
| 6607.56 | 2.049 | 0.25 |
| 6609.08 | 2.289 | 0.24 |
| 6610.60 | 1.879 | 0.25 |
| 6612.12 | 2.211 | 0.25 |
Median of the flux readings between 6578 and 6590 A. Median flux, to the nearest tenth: 2.4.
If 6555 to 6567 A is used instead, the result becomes 2.3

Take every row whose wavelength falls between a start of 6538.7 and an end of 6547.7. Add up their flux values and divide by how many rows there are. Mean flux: 2.0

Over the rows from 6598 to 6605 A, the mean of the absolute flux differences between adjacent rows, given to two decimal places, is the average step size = 0.56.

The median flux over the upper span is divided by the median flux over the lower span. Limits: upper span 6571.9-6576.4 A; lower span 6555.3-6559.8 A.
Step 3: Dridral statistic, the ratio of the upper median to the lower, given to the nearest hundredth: 1.18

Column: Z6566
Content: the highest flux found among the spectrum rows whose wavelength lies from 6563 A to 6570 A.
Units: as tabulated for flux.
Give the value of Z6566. 2.658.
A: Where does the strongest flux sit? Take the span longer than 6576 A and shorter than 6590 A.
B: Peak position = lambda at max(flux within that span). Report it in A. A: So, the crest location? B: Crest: 6583.26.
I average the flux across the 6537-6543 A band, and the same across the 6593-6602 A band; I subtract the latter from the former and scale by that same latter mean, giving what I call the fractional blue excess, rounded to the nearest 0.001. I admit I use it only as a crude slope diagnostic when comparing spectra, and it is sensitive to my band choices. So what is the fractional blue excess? -0.065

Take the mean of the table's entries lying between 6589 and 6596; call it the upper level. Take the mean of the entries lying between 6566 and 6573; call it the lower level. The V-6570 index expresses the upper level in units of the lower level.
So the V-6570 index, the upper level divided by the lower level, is 0.91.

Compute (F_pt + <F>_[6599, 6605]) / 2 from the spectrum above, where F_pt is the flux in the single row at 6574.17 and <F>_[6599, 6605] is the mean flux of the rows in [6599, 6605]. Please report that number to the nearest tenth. 2.3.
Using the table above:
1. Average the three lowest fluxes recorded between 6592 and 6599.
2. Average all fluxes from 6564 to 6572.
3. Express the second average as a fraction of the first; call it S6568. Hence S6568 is 1.21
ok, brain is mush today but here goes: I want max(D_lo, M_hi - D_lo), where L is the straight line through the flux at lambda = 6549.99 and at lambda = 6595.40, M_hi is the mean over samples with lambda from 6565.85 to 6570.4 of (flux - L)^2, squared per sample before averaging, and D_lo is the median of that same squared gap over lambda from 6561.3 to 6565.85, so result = 0.14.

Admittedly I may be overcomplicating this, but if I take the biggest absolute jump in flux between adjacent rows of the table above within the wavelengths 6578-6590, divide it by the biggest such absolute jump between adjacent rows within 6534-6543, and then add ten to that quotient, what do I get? 10.8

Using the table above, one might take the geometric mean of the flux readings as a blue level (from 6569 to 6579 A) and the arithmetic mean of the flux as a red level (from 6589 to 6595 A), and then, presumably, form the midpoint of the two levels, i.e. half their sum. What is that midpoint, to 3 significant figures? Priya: 2.24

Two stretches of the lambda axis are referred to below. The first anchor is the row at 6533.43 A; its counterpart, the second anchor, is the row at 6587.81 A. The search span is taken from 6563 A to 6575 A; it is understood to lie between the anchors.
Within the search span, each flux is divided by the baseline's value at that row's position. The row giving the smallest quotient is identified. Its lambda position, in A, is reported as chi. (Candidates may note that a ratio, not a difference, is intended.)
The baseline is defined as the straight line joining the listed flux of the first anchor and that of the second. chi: 6569.63 A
